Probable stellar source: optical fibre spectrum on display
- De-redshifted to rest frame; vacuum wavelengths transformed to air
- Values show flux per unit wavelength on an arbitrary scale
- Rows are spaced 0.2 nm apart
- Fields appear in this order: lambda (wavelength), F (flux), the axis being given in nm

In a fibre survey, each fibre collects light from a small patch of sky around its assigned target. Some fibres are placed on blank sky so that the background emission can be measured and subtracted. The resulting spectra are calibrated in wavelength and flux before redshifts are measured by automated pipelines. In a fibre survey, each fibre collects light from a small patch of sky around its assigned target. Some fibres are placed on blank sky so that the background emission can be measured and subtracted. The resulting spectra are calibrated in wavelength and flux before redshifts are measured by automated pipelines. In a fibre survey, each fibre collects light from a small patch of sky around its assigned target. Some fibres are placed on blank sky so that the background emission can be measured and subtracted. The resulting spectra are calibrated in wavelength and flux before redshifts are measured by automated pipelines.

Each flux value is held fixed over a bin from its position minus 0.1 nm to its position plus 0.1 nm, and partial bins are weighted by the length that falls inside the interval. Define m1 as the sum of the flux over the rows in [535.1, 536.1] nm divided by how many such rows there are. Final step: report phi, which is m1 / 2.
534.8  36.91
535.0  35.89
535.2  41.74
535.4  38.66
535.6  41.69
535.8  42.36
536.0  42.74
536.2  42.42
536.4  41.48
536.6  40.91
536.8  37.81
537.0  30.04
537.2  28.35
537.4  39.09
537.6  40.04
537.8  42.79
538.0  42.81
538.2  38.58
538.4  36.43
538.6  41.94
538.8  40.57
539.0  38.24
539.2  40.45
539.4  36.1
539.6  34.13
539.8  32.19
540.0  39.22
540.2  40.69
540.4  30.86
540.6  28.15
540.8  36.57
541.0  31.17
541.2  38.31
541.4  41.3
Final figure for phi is 20.7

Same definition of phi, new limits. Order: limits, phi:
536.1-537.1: 19.3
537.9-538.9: 20.0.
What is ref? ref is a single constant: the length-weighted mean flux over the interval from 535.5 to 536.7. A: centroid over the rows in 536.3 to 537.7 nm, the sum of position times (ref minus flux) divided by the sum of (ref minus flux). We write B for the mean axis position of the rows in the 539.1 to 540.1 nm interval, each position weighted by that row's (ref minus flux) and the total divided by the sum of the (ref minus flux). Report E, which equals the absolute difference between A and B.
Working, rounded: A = 537.10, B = 539.65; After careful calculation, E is 2.55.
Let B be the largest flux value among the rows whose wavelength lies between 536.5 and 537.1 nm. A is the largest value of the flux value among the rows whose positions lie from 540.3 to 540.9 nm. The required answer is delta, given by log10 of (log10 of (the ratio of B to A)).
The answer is -1.3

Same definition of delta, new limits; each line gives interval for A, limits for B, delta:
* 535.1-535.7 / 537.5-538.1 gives -2.0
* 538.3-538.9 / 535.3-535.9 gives -2.4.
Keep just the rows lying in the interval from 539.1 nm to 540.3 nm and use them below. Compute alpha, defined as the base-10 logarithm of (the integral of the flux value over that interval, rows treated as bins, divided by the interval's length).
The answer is 1.57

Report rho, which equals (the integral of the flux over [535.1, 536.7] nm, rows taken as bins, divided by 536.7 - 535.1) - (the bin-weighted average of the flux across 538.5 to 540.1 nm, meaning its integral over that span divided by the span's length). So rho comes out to 3.6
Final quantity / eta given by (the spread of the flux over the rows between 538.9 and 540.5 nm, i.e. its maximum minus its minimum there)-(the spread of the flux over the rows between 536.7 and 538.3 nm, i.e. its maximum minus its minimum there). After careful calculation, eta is -4.6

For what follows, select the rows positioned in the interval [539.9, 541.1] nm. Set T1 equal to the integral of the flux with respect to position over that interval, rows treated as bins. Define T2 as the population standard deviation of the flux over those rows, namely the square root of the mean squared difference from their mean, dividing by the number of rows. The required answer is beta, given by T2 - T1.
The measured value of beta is -37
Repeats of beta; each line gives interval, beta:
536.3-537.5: -38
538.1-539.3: -45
